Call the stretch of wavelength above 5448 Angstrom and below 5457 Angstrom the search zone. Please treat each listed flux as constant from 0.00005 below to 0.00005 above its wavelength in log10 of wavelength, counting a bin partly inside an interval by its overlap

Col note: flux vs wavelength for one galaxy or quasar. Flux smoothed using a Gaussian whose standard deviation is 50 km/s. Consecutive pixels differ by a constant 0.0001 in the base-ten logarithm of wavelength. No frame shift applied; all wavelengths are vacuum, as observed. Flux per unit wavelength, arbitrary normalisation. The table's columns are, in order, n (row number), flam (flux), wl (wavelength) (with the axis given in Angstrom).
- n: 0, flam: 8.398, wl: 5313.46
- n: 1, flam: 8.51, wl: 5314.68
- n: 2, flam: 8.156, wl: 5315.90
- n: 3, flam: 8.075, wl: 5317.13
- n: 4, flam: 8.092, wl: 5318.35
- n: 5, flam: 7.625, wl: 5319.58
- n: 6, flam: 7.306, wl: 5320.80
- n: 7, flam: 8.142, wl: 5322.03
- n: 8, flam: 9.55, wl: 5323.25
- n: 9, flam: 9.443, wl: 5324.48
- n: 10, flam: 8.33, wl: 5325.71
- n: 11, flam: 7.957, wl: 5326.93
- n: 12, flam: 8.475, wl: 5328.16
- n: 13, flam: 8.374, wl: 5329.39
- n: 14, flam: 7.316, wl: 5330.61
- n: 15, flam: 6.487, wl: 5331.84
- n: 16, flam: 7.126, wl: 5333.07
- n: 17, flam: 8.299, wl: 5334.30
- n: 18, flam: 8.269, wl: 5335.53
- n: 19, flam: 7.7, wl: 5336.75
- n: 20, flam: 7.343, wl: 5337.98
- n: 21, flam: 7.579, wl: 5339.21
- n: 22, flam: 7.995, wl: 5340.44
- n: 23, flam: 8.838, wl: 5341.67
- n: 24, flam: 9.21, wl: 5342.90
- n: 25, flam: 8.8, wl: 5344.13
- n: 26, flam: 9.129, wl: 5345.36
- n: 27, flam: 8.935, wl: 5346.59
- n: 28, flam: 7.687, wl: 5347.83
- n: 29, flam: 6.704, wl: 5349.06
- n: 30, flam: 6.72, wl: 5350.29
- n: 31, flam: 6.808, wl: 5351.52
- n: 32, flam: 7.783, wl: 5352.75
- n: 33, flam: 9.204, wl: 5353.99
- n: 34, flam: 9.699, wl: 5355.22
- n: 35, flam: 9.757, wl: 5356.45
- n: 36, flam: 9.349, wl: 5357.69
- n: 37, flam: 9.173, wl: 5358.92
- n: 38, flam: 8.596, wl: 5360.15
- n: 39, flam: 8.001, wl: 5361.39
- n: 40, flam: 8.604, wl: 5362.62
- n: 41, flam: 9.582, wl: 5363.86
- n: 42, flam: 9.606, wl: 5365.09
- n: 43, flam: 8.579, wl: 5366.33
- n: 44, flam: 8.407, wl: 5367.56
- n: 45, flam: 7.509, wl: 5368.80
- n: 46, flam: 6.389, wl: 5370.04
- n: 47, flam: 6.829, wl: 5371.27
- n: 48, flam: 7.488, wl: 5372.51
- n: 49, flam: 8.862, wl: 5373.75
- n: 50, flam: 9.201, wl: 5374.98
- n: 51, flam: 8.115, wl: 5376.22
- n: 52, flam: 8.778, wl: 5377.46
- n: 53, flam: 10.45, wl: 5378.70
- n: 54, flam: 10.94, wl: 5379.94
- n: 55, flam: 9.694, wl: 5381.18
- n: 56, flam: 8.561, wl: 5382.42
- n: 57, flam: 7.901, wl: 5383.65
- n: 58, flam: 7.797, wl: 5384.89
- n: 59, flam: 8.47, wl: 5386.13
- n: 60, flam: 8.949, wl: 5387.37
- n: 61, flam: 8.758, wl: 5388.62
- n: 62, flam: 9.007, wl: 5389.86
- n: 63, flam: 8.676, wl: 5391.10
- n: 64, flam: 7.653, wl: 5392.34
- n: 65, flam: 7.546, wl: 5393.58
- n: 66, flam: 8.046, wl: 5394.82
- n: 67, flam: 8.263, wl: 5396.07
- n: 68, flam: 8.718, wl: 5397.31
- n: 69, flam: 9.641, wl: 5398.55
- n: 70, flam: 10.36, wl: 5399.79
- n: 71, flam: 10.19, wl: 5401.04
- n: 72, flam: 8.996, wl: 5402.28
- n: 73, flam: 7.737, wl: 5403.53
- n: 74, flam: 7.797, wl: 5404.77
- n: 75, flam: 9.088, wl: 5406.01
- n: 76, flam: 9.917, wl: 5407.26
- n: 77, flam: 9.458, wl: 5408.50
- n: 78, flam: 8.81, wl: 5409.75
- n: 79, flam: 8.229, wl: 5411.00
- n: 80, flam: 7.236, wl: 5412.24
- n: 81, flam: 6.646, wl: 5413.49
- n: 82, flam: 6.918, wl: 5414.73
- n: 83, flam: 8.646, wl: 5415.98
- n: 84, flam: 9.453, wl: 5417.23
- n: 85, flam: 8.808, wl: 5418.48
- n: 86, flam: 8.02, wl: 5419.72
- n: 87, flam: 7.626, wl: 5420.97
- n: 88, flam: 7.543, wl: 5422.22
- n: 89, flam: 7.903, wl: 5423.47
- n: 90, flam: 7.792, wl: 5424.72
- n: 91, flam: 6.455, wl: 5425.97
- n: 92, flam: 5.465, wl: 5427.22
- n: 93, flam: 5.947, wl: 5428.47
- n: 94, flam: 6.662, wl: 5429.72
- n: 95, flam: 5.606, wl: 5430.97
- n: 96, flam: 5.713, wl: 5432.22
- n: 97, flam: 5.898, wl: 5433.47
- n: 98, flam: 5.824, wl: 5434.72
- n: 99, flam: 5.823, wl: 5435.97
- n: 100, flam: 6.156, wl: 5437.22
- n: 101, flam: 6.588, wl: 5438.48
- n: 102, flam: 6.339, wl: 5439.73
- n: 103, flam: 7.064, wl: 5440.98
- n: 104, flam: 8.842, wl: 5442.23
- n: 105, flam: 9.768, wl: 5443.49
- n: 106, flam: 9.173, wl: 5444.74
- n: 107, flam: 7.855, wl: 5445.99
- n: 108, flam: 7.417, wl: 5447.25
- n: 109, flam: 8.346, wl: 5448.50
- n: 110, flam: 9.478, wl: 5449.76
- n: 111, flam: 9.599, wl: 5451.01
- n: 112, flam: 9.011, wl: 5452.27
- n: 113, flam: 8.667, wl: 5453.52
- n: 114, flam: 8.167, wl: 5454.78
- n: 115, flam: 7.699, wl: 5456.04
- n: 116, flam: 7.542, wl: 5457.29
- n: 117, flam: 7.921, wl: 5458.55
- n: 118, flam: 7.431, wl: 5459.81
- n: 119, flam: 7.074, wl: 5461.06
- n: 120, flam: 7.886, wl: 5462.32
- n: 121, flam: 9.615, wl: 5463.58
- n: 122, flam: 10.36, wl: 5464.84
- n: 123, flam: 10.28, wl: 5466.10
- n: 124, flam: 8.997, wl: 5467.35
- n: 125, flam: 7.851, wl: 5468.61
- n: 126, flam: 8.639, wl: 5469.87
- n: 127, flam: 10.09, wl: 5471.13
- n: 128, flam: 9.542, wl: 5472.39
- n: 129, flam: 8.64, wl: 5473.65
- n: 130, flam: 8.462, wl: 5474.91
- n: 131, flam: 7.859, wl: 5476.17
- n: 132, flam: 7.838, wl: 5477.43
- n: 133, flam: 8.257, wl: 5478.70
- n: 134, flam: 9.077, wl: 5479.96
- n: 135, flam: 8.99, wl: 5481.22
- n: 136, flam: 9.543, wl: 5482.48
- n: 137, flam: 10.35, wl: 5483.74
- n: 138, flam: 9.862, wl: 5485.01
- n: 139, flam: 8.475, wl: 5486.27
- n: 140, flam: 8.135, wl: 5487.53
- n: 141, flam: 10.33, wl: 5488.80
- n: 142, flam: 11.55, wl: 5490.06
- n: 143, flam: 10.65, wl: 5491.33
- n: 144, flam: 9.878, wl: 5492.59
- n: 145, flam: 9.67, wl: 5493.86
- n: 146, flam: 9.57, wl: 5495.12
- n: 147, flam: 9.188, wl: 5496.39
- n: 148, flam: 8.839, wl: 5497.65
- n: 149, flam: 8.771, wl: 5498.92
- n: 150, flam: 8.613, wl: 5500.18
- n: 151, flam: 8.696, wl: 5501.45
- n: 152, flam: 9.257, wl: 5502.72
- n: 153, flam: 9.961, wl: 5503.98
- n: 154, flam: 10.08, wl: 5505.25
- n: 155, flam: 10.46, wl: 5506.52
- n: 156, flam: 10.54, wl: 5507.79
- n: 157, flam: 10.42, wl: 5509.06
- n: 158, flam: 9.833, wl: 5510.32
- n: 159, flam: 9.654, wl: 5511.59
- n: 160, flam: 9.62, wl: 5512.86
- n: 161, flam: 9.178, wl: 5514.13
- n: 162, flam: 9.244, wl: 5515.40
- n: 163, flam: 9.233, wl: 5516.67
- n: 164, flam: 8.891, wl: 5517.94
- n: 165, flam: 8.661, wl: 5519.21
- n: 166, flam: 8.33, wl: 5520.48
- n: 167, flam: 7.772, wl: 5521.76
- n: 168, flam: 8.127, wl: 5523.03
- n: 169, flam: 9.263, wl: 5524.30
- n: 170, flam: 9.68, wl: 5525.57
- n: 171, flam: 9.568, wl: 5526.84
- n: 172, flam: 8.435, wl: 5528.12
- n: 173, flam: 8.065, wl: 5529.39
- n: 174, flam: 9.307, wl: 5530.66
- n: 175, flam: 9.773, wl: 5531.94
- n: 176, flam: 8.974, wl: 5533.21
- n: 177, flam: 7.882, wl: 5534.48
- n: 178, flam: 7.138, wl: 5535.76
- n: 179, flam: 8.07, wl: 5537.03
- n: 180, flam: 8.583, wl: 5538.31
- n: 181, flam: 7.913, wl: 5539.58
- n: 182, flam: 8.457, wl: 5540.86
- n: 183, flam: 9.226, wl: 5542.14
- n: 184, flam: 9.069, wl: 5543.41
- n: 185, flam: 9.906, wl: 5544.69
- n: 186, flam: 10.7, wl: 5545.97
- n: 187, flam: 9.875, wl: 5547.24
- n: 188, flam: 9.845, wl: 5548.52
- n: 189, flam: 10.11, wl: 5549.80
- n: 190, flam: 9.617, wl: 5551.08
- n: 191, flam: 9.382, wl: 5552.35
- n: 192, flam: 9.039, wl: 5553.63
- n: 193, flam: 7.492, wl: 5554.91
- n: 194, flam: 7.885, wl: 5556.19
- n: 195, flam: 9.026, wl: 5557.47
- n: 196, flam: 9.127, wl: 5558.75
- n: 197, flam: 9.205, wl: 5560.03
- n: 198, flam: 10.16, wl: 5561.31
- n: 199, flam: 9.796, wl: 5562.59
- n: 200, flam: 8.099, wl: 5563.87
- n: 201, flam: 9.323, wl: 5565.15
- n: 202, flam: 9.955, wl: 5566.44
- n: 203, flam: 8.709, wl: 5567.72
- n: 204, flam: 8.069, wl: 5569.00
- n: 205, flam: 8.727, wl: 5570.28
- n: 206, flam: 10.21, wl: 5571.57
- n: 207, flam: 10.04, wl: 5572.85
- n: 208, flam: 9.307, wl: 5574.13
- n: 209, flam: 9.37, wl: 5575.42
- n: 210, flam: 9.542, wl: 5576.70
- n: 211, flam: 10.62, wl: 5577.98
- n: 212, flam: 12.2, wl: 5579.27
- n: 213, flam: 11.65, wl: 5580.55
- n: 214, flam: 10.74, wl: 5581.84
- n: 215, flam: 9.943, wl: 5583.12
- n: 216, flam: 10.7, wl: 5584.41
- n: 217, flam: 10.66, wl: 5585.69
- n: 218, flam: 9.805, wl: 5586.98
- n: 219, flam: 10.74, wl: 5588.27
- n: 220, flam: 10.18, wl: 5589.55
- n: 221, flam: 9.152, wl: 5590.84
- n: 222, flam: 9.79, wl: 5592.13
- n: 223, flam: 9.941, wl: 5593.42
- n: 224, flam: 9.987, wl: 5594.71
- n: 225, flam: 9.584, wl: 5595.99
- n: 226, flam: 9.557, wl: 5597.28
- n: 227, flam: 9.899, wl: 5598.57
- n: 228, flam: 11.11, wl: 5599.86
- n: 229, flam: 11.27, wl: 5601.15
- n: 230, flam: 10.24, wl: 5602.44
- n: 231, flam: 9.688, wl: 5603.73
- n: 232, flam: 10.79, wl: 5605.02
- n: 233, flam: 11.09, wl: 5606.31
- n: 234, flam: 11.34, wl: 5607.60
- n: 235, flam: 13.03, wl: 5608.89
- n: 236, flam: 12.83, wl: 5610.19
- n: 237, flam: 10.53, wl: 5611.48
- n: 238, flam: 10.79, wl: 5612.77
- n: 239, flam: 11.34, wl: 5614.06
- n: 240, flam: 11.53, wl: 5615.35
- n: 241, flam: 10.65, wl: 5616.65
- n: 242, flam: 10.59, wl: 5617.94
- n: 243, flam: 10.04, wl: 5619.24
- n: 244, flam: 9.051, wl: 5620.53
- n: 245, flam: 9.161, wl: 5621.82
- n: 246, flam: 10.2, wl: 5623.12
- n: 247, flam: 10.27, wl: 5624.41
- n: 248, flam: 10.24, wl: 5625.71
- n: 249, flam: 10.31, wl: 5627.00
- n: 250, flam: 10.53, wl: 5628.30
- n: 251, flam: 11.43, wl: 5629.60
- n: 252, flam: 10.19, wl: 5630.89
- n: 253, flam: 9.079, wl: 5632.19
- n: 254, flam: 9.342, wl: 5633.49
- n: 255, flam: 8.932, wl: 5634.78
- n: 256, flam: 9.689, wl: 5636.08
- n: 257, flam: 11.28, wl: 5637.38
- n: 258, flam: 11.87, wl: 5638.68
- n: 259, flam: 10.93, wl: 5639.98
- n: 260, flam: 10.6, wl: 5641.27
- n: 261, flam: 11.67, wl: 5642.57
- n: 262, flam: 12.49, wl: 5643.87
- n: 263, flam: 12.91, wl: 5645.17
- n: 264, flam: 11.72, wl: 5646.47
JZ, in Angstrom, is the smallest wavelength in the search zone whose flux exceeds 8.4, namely 5449.76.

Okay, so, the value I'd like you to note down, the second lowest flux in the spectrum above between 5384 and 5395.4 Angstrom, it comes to 7.653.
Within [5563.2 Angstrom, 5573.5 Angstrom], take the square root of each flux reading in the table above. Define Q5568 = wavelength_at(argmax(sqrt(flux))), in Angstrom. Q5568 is 5571.57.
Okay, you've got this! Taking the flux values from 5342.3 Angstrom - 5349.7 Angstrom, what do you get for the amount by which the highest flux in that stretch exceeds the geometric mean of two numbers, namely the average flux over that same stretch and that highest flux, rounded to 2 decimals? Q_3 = 0.41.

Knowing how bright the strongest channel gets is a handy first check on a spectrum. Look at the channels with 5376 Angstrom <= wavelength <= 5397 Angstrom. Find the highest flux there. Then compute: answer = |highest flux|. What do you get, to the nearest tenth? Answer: 10.9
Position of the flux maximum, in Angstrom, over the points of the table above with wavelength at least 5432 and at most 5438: 5437.22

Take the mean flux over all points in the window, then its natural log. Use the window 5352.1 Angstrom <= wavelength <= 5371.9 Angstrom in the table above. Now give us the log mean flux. 2.15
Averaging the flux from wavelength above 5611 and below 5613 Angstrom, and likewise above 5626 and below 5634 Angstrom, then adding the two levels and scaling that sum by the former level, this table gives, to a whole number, 222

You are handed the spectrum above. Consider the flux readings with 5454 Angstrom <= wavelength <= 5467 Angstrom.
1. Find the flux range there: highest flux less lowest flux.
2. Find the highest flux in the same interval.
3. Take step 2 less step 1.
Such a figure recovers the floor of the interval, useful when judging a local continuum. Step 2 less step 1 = 7.1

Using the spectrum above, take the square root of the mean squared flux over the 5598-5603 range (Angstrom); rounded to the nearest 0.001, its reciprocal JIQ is 0.094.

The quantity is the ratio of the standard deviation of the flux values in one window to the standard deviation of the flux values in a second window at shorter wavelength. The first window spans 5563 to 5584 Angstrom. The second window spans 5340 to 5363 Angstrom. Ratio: 1.2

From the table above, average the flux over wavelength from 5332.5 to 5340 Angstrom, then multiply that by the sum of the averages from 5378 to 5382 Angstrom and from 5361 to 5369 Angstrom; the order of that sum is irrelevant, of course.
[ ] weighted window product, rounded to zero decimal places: 146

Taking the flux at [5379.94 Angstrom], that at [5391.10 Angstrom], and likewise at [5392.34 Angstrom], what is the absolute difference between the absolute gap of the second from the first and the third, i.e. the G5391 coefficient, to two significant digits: 5.4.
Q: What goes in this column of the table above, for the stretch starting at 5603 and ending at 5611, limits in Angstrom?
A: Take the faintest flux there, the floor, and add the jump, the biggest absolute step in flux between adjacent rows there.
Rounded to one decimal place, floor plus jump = 11.4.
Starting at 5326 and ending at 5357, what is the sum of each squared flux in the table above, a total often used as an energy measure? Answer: 1657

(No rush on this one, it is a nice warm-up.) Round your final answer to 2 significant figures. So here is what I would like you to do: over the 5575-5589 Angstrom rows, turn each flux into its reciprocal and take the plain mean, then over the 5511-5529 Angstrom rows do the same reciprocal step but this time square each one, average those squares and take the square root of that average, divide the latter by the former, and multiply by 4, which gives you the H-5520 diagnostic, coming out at 4.7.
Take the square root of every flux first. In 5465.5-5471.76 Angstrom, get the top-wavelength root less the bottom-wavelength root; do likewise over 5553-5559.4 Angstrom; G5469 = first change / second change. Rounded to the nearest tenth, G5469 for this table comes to -2.0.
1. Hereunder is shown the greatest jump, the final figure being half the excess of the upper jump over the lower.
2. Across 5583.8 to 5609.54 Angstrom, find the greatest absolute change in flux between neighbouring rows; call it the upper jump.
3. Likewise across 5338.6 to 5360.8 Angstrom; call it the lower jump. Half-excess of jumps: 0.1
